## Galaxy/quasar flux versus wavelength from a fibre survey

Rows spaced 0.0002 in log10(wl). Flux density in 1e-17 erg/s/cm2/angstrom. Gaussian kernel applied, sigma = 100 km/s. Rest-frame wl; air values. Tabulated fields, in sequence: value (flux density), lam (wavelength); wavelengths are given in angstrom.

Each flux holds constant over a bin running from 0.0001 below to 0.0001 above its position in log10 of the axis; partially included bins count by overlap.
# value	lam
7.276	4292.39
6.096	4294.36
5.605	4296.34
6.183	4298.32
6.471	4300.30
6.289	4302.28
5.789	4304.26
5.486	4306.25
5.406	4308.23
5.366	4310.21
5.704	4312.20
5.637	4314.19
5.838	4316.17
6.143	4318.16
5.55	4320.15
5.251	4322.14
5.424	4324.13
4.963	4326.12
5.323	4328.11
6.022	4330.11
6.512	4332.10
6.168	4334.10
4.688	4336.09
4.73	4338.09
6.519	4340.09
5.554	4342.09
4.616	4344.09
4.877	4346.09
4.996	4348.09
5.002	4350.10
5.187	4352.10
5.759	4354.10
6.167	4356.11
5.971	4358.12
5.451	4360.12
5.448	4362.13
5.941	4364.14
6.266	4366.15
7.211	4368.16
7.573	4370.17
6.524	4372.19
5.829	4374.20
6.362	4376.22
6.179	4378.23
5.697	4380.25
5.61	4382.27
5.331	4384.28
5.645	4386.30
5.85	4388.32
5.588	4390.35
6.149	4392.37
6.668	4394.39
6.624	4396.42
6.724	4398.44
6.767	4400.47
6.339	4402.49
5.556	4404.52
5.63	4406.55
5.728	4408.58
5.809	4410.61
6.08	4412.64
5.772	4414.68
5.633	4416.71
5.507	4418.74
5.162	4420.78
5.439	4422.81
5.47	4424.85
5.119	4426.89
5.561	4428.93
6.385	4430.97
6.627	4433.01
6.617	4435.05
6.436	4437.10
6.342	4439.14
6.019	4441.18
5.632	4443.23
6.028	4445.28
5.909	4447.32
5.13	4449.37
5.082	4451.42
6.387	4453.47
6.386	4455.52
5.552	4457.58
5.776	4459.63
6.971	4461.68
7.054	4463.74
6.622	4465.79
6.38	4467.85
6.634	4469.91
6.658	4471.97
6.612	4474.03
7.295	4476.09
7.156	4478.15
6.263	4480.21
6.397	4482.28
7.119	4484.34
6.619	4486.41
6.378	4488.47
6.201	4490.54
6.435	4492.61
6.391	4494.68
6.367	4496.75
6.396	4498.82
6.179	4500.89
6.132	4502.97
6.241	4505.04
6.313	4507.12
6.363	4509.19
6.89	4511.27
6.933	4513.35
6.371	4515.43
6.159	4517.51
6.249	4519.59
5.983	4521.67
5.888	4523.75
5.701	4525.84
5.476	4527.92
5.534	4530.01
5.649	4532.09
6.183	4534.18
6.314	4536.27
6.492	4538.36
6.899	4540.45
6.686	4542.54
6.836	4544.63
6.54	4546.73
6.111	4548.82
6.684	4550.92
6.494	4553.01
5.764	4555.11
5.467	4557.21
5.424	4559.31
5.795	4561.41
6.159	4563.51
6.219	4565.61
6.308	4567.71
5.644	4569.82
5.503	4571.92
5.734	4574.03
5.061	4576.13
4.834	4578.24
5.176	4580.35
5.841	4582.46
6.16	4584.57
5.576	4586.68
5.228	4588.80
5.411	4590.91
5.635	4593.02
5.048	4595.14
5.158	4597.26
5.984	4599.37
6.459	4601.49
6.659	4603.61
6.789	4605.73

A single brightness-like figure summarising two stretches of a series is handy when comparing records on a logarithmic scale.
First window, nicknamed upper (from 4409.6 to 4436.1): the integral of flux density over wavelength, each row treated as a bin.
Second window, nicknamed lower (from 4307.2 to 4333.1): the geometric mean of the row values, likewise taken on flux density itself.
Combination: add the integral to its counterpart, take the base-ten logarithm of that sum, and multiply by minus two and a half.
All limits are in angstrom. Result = -5.50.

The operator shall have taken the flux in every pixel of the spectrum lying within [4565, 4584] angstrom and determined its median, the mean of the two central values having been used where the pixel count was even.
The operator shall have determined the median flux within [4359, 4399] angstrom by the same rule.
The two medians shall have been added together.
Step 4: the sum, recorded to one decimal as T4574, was 11.7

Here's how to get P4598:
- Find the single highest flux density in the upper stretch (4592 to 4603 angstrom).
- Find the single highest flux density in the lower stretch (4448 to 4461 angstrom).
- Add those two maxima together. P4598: 12.8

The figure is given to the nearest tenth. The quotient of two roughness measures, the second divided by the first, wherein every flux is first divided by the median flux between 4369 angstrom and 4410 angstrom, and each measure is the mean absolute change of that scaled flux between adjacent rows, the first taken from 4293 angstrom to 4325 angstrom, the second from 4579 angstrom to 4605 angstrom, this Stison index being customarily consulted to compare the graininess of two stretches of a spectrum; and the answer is 1.4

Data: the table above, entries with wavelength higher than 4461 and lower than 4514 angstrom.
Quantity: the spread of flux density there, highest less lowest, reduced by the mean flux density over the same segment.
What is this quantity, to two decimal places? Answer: -5.41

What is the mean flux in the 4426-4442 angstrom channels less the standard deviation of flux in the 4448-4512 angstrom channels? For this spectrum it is 5.6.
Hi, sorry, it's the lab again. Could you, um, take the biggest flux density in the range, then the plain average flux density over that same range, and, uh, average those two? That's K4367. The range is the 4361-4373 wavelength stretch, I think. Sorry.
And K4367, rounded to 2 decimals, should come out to 7.03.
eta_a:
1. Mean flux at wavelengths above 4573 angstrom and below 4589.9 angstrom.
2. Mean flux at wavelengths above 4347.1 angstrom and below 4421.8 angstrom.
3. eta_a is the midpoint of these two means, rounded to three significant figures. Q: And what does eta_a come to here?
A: 5.70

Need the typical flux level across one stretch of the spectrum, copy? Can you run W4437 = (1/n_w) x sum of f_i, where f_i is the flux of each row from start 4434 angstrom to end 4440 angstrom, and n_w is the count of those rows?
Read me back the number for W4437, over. 6.5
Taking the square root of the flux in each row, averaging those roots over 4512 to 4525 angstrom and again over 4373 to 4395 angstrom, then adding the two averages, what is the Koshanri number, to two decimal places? 4.93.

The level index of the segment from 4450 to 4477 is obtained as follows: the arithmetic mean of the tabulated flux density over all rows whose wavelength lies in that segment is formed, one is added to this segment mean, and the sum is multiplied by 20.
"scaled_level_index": 148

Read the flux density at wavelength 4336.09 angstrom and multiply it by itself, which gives 22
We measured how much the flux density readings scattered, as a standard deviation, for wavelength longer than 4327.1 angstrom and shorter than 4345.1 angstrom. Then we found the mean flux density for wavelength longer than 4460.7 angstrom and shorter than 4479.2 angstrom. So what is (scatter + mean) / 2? 3.8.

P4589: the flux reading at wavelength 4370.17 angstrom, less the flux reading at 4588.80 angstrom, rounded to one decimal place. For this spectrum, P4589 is 2.3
